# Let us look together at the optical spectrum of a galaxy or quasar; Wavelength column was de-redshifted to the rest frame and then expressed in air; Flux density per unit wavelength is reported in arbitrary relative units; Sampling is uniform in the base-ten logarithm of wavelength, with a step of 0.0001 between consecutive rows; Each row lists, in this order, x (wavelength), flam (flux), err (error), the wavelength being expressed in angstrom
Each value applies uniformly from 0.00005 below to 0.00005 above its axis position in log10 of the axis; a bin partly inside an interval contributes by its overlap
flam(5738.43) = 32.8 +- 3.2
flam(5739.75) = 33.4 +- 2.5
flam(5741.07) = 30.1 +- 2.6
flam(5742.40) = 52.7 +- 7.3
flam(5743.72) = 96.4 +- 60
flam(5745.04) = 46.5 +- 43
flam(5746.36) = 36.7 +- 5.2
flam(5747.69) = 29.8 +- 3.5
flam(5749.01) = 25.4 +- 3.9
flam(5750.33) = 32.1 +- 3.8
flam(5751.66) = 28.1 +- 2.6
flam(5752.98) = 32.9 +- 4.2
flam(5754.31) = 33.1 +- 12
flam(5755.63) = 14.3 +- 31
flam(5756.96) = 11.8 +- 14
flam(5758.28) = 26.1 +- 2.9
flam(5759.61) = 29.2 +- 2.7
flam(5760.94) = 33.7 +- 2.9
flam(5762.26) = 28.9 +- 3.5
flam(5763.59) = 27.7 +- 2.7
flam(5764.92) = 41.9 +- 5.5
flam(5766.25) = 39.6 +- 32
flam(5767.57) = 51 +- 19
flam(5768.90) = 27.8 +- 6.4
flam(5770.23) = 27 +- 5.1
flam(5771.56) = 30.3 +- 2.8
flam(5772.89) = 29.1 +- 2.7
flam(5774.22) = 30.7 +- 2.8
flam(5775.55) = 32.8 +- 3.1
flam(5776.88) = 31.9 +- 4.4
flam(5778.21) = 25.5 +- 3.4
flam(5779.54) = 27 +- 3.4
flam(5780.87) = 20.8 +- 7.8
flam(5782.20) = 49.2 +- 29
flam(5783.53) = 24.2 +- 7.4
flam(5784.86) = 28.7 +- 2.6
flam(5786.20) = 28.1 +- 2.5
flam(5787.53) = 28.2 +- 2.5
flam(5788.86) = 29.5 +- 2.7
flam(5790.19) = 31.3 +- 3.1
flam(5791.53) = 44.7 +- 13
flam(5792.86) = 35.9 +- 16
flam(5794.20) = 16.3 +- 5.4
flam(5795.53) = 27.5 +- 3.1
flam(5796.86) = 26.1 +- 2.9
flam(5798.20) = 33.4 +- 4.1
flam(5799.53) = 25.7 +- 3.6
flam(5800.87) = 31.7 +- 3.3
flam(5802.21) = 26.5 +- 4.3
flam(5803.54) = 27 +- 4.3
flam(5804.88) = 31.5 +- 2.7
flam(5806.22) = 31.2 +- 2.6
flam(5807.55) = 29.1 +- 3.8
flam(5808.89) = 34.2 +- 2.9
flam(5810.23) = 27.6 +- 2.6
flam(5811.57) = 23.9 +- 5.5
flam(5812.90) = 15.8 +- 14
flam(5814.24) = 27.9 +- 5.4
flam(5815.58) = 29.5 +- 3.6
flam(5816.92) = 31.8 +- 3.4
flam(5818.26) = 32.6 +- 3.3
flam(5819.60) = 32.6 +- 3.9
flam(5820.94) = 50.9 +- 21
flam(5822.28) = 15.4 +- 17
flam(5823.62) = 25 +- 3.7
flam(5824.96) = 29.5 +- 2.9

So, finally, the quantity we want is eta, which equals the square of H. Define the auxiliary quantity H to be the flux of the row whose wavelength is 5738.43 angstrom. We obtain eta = 1076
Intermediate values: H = 32.8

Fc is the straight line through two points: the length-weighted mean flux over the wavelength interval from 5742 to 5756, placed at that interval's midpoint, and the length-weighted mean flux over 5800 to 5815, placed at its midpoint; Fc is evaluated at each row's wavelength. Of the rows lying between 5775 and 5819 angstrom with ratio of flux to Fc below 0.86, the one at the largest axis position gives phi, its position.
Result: 5812.90 angstrom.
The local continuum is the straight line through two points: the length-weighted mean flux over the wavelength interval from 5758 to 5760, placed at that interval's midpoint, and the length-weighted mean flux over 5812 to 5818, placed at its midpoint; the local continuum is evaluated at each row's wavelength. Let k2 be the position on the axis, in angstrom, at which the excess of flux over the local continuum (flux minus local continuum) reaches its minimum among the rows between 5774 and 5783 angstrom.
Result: 5780.87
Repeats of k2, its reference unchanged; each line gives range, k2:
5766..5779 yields 5778.21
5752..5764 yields 5756.96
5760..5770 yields 5763.59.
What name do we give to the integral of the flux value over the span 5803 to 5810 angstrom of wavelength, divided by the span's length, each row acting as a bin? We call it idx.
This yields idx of 30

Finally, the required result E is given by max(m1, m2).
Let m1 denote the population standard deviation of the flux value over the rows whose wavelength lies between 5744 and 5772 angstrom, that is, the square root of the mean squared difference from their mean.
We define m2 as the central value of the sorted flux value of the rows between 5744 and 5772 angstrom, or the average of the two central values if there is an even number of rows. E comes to 29.8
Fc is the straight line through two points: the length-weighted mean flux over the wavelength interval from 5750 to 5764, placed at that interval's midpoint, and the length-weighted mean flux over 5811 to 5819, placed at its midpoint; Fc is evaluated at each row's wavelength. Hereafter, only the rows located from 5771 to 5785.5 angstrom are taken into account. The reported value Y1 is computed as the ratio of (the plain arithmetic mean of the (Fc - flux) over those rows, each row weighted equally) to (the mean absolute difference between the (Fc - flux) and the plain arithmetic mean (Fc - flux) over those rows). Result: -0.68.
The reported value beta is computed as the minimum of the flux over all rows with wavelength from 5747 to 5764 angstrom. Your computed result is 11.8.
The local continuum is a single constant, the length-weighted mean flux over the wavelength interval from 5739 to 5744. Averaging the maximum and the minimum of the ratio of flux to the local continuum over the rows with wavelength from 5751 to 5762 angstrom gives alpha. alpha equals 0.46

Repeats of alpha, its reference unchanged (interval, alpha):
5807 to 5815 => 0.51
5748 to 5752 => 0.58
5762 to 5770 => 0.80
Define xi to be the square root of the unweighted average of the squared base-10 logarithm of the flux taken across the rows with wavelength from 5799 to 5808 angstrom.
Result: 1.46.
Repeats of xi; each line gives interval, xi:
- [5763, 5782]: 1.49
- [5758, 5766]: 1.49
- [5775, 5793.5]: 1.49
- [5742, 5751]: 1.63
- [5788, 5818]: 1.46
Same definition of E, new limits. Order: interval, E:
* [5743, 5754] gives 32.5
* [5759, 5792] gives 29.2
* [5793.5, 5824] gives 27.9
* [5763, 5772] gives 30.3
